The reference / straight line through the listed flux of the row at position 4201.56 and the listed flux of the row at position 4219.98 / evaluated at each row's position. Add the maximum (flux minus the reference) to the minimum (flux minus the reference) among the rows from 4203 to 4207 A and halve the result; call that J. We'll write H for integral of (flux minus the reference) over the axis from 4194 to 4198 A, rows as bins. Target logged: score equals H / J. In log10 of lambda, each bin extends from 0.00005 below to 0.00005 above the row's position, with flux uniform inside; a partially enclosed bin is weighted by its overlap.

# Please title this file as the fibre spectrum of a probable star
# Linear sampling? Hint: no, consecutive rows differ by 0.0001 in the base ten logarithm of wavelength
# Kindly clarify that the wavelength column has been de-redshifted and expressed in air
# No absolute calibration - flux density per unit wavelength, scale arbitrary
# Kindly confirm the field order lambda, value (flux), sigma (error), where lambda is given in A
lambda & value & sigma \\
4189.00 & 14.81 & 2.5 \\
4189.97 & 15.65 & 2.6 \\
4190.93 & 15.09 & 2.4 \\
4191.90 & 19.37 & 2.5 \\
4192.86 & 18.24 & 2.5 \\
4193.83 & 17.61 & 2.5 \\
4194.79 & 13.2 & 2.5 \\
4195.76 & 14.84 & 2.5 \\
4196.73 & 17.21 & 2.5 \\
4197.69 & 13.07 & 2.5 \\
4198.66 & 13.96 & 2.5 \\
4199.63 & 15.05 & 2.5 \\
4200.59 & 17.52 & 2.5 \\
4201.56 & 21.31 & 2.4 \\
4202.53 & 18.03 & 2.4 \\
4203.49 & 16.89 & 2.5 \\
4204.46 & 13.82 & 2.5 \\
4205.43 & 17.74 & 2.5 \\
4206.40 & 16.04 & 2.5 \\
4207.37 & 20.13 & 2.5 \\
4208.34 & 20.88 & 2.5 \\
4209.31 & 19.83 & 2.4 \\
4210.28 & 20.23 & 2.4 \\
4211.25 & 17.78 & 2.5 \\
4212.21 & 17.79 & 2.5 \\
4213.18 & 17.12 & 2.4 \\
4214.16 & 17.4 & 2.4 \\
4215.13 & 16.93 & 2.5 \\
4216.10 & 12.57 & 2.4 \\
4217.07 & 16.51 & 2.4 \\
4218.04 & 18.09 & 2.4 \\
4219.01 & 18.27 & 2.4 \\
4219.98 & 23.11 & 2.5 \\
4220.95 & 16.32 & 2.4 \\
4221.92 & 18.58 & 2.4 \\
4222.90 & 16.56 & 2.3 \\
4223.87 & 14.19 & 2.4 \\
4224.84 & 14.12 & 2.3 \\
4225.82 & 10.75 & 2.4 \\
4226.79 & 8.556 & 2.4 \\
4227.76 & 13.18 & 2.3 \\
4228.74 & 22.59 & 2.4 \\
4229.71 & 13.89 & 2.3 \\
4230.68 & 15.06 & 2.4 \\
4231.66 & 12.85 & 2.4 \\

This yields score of 4.0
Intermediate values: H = -24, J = -5.9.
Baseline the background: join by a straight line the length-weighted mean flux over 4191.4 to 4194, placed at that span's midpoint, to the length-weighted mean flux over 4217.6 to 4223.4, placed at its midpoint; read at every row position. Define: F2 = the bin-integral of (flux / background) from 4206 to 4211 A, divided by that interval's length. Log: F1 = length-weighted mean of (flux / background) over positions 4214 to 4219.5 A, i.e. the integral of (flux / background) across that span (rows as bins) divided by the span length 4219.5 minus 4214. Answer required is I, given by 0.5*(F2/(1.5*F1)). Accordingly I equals 0.389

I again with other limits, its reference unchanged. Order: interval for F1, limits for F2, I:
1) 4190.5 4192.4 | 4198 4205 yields 0.319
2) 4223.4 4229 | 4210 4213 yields 0.453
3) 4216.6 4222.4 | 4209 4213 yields 0.338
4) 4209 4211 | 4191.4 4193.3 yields 0.317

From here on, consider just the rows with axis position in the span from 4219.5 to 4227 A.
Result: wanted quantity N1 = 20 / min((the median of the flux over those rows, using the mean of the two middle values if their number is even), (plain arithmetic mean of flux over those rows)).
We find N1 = 1.31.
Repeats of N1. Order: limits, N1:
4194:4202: 1.34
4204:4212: 1.09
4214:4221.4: 1.17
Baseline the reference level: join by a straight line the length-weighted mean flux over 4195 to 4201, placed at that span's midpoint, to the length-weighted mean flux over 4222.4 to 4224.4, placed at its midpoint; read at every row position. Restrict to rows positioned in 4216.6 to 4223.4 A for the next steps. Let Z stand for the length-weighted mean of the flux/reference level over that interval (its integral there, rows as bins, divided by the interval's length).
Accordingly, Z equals 1.19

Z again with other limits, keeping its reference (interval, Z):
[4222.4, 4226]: 0.92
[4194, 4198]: 0.98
